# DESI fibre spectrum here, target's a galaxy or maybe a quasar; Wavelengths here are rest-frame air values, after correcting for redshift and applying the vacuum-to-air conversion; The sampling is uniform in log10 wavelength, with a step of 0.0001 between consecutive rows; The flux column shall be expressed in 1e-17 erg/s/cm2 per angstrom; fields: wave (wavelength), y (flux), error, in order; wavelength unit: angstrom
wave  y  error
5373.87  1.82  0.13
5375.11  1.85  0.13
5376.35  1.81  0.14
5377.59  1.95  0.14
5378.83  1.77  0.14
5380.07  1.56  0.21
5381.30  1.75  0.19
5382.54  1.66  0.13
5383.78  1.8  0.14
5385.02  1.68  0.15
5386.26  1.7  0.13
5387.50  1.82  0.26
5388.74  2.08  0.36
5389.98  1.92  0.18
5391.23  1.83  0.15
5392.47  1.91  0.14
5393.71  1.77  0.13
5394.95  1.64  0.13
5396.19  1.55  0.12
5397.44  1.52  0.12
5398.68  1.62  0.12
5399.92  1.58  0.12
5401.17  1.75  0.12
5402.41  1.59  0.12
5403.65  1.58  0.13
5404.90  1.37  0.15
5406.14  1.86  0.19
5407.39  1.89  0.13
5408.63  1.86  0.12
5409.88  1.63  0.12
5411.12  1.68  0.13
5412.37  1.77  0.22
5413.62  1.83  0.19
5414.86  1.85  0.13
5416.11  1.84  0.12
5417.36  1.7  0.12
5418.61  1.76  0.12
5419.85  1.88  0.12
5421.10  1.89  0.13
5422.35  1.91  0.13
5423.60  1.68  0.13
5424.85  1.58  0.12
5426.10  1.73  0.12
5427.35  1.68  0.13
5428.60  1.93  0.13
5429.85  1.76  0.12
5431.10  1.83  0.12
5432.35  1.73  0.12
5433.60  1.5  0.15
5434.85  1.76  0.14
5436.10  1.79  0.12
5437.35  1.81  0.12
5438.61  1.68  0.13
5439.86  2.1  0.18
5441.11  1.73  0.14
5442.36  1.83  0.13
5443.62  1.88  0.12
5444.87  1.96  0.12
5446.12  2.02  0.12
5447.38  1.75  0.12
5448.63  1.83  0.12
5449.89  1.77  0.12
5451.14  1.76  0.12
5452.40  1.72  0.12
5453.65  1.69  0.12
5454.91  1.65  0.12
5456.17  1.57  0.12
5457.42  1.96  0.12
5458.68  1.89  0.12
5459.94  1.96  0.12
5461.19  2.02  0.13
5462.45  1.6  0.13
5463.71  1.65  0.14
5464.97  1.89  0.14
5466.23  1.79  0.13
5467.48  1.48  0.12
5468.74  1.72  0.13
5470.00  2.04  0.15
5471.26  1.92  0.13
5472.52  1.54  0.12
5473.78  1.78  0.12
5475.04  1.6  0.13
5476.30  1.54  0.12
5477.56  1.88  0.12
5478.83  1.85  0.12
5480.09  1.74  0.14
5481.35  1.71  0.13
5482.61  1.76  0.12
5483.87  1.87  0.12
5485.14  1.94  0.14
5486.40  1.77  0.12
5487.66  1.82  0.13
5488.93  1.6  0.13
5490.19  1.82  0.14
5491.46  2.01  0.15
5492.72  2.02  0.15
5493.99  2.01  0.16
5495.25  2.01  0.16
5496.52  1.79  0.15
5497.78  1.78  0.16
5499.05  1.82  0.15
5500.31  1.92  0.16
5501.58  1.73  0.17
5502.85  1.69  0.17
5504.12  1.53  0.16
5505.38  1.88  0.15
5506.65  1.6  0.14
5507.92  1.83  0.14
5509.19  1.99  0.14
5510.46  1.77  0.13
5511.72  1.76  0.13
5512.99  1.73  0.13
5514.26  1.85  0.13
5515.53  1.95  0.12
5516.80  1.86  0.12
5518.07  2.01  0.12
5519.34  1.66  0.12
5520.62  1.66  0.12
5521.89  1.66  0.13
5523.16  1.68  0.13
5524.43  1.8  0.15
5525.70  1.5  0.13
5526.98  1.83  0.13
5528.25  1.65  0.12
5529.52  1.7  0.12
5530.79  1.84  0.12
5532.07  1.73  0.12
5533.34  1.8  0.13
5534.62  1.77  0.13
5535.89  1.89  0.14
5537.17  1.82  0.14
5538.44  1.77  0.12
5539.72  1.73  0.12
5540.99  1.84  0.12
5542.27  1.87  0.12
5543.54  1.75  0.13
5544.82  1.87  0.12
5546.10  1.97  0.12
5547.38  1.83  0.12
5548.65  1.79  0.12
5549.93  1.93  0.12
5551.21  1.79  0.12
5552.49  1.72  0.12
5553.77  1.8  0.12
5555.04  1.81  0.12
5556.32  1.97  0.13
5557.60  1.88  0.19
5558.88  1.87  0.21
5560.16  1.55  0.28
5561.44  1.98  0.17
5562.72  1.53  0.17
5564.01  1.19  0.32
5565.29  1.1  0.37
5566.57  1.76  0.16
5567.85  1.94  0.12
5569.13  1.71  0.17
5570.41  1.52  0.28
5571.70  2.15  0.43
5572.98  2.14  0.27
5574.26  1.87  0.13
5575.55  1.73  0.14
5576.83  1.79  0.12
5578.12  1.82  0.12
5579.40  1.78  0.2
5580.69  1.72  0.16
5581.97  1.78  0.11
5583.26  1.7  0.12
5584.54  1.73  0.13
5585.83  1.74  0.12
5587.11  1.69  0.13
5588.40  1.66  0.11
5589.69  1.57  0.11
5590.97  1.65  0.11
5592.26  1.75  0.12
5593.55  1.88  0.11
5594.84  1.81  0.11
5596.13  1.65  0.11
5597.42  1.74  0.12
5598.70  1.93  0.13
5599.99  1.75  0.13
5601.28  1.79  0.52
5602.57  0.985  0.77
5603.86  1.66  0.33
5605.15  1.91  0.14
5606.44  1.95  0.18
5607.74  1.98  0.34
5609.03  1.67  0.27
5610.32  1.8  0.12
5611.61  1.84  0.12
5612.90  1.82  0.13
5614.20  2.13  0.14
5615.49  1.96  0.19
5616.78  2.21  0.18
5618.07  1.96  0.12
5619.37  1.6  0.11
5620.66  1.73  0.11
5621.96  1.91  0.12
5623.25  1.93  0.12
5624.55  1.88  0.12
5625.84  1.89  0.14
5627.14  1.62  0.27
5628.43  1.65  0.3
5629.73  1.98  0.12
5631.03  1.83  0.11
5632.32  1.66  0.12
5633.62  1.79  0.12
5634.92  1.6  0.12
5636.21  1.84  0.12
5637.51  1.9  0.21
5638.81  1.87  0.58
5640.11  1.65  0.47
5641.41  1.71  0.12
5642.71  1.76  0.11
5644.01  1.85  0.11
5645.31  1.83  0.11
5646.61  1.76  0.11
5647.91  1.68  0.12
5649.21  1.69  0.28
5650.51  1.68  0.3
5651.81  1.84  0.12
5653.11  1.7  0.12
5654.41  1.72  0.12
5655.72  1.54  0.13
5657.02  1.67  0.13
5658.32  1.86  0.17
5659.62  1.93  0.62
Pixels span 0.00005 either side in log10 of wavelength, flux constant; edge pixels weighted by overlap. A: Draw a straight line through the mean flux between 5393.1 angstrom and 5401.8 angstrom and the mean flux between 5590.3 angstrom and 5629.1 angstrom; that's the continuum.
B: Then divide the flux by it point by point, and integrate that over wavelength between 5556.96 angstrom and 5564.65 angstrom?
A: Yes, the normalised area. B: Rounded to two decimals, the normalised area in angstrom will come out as 7.27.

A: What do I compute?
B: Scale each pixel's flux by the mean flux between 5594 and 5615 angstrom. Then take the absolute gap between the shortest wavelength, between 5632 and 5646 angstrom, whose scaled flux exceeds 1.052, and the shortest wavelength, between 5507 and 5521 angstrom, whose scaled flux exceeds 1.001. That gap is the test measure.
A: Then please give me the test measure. 129.6 angstrom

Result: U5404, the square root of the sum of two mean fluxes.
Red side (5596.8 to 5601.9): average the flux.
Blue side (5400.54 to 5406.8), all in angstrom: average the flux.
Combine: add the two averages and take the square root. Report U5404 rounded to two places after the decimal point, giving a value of 1.85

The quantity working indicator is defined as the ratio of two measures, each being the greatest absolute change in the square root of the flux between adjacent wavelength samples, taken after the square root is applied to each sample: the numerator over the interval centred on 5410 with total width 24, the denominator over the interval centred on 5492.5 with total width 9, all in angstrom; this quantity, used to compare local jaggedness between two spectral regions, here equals 2.3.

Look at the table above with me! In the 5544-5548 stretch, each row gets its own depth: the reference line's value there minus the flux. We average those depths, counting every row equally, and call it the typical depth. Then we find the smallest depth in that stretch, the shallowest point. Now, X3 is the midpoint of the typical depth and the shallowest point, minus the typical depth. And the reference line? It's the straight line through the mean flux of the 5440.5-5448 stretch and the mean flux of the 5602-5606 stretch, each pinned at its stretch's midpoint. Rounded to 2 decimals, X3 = -0.04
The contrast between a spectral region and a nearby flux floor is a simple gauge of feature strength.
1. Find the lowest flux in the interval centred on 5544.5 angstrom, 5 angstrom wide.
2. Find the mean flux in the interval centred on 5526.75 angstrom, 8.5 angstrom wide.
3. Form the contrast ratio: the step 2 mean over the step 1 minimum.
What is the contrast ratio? 0.98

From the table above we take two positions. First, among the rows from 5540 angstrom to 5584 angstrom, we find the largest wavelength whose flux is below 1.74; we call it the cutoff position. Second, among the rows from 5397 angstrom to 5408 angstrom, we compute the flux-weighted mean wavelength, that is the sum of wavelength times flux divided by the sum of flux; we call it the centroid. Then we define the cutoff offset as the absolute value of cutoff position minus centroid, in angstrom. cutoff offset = 180.7 angstrom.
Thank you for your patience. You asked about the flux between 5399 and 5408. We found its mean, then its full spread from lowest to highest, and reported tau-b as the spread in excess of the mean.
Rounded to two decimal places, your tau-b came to -1.14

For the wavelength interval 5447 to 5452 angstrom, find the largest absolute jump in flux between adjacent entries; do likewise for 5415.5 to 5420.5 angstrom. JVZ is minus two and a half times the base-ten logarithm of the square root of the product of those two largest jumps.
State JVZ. 2.4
